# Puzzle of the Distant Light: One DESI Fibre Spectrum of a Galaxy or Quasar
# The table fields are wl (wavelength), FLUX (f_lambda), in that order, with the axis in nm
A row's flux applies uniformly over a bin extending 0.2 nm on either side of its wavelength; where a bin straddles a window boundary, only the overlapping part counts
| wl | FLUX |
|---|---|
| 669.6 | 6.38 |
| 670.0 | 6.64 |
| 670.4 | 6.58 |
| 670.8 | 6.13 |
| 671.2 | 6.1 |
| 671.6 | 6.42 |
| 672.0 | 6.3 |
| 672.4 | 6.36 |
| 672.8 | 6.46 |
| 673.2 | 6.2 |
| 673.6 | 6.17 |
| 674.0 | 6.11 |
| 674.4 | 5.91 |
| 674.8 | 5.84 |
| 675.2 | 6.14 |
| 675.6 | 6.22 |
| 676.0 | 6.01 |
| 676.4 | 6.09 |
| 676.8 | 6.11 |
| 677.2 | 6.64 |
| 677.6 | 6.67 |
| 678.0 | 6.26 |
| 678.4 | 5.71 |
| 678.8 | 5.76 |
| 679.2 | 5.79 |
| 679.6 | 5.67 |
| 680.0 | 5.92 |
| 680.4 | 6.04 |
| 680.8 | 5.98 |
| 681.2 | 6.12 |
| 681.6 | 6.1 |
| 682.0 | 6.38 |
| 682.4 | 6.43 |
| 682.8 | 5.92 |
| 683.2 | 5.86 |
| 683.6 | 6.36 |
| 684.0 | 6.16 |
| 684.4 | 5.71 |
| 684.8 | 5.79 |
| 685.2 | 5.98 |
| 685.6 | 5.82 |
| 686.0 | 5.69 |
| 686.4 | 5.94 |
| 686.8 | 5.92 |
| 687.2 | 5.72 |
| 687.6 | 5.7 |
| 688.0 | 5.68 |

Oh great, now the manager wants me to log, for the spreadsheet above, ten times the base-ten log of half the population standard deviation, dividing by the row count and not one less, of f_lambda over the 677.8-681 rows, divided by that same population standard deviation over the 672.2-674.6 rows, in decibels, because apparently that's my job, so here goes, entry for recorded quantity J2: -2.8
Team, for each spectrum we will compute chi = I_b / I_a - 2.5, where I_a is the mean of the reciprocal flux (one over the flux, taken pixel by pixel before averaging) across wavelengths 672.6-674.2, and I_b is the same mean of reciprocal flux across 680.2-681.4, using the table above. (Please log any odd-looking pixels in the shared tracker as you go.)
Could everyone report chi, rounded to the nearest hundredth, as -1.47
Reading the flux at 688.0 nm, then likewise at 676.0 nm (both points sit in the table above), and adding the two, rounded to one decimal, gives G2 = 11.7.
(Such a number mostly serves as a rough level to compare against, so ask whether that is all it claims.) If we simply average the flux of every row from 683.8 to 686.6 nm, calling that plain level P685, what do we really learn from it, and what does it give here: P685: 5.87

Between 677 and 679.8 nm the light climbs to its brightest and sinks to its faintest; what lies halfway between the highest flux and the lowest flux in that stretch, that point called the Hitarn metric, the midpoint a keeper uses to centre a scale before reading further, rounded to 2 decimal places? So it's 6.17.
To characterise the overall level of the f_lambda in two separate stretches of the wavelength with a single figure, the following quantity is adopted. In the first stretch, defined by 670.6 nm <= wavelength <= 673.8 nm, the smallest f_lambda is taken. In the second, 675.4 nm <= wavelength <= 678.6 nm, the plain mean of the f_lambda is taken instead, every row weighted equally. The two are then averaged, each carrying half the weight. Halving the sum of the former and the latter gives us 6.16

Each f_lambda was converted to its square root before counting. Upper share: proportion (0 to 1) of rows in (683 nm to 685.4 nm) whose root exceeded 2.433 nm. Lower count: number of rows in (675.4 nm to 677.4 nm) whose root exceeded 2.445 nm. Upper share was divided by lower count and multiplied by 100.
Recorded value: 10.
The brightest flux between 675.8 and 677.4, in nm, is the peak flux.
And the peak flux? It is 6.64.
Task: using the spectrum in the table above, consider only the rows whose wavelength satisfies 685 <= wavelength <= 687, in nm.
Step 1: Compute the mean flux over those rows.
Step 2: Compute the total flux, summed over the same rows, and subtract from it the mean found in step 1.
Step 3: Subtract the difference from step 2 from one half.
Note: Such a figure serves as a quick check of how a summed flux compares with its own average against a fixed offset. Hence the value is -23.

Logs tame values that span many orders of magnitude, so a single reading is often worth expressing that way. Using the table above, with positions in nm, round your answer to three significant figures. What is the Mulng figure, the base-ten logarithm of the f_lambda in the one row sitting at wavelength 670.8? 0.787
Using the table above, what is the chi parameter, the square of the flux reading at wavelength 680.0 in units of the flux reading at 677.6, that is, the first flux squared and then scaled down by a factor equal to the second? 5.3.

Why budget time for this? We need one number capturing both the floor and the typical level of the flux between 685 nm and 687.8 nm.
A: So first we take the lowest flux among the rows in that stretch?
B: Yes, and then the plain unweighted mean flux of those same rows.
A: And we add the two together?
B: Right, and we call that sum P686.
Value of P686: 11.5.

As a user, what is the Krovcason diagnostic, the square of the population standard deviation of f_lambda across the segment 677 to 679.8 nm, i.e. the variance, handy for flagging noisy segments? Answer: 0.17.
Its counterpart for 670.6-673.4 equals 0.02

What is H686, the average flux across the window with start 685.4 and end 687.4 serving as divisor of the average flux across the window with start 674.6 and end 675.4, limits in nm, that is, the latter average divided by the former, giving 1.03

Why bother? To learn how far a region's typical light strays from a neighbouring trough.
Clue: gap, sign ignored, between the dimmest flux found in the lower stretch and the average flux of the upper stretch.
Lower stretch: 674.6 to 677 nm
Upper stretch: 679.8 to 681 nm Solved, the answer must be 0.14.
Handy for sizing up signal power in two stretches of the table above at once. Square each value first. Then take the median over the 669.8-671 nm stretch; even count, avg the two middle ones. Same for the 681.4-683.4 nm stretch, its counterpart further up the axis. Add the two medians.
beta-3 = 81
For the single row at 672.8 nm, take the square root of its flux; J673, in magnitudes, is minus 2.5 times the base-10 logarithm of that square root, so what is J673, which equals -1.01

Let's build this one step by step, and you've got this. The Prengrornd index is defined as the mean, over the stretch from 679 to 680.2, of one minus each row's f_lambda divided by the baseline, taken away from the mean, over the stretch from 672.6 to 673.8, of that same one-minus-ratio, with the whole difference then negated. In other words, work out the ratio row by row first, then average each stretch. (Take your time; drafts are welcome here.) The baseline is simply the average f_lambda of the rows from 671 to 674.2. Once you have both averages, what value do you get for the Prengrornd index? 0.08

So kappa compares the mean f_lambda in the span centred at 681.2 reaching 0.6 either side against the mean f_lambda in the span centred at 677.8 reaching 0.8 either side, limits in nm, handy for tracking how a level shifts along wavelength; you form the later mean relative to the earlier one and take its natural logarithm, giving -0.041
